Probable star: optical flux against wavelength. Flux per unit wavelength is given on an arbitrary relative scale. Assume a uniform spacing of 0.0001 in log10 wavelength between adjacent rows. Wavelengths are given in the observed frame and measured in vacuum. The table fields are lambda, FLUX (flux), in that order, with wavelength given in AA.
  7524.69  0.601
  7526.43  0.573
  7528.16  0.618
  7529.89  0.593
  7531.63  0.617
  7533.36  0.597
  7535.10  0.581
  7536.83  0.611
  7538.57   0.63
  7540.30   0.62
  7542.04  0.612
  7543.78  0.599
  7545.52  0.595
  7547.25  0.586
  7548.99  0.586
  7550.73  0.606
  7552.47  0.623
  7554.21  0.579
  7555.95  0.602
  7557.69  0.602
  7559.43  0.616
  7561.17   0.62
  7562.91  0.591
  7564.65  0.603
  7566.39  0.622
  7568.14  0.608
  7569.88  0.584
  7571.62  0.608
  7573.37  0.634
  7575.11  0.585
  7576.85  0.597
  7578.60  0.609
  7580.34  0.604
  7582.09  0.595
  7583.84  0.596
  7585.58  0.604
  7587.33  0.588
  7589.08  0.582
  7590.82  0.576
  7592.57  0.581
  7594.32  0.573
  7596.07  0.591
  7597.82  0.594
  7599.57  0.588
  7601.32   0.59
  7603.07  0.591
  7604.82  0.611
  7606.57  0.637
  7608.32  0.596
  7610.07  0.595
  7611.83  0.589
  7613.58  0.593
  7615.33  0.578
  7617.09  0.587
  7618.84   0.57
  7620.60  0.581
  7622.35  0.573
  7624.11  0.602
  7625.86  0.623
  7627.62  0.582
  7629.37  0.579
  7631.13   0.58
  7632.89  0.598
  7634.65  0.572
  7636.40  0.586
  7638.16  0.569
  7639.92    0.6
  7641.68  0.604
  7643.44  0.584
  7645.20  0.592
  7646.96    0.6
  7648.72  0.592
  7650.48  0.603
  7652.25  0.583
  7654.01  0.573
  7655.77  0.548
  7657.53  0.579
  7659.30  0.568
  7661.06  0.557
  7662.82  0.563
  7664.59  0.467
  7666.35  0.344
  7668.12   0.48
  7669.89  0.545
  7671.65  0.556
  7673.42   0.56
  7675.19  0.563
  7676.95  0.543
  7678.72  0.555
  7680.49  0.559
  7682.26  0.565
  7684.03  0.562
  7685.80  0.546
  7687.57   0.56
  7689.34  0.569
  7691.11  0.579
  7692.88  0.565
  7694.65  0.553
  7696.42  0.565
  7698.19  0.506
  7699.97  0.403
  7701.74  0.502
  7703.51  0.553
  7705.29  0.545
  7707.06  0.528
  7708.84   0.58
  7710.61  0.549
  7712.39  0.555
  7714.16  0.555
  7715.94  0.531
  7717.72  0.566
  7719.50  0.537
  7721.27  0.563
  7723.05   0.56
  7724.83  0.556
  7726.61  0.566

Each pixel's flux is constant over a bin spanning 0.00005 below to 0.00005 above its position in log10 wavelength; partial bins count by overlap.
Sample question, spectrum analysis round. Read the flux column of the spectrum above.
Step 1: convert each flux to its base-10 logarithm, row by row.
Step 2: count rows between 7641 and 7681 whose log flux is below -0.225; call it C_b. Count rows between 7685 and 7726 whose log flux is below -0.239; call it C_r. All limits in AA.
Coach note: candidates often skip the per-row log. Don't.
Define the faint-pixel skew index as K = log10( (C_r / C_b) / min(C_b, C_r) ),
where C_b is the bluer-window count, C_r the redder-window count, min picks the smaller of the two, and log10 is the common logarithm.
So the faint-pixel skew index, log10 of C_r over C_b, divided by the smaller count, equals -1.3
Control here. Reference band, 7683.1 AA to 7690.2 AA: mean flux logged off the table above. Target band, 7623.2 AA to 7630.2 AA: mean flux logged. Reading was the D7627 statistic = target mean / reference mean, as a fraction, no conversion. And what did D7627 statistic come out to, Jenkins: 1.07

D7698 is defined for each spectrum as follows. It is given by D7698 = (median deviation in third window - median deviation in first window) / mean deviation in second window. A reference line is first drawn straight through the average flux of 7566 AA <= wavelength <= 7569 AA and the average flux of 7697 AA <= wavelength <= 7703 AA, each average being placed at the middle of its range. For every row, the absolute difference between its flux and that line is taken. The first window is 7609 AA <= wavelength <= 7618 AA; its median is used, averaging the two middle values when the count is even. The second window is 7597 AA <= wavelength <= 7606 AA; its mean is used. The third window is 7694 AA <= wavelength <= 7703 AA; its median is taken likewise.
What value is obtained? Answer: 2.4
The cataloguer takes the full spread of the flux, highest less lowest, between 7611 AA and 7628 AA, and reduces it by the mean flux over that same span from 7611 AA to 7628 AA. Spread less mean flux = -0.535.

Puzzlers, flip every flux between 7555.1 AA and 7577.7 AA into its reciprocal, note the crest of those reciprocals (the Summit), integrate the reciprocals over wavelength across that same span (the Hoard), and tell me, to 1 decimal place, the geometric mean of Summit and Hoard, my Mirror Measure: 8.0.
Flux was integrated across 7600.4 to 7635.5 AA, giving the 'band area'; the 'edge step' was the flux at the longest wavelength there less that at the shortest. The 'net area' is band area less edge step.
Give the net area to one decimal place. 20.8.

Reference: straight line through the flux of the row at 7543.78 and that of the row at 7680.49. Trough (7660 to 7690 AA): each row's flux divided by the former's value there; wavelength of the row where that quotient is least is 7666.35 AA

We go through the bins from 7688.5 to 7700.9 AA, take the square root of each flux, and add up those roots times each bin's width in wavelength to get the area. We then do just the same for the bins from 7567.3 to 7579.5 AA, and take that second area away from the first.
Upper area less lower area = -0.43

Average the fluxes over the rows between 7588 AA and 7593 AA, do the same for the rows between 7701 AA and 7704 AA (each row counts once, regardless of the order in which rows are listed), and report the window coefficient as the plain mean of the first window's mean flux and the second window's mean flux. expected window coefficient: 0.55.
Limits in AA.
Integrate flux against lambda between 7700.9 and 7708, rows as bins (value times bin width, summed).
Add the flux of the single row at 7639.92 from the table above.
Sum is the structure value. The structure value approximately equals 4.38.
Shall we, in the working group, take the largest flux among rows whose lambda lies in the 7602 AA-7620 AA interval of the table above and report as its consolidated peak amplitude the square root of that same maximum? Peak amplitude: 0.798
